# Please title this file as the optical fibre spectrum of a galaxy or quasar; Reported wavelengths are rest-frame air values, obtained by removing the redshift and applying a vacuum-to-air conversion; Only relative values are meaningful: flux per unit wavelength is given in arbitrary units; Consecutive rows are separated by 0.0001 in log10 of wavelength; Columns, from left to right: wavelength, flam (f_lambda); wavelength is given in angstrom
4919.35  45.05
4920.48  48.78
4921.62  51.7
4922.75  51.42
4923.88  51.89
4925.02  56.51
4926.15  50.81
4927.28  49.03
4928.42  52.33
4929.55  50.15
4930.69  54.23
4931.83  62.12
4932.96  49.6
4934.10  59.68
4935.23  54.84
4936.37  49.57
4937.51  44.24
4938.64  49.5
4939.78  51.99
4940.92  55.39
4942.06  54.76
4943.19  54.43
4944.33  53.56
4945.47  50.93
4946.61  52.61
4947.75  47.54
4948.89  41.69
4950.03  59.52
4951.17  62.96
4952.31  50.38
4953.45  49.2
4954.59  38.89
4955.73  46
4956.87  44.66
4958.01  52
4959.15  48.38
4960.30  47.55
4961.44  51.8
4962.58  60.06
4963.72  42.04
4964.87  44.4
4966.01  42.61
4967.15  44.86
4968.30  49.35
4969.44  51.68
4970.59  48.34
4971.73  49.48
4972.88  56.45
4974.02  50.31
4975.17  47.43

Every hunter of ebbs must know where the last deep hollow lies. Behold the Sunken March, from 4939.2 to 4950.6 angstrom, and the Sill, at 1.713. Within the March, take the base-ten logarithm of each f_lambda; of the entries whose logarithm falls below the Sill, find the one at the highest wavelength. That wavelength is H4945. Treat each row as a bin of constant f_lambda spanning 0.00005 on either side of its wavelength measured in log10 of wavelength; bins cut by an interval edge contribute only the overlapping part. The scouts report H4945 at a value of 4948.89 angstrom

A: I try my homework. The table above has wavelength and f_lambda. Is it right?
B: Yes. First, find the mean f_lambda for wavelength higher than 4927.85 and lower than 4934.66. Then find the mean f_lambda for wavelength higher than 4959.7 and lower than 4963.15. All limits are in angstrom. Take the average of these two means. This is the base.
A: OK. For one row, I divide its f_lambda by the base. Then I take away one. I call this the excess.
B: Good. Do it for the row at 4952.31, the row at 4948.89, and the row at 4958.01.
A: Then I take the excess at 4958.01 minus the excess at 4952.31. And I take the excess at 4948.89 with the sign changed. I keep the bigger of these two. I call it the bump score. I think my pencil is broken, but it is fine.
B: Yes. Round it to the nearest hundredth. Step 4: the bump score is 0.23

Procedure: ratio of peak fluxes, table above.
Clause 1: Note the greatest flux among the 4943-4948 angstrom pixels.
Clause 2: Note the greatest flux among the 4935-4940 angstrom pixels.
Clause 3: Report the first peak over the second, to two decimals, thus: 0.99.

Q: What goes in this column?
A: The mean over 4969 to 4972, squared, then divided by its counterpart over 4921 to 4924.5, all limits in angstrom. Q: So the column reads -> 48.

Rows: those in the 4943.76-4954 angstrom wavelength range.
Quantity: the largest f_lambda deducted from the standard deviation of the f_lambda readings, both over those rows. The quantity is -57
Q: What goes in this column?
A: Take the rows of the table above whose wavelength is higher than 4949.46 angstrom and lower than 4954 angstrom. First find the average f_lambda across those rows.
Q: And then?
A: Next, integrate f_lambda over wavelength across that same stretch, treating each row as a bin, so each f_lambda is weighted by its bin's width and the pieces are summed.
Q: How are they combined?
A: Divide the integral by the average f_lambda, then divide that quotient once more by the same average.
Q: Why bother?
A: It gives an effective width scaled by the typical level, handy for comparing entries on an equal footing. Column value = 0.082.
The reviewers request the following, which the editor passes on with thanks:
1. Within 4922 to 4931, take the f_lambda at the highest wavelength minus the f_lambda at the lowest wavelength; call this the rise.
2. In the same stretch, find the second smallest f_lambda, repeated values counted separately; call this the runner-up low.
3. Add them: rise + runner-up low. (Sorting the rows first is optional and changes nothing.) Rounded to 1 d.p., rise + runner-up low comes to 53.0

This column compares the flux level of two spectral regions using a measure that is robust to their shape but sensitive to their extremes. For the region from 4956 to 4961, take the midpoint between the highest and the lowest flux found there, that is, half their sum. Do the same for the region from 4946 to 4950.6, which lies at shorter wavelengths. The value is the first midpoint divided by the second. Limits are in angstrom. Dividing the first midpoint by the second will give 0.955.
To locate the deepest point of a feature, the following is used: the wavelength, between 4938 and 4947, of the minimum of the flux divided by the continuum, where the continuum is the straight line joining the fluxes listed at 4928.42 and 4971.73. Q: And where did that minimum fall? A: 4938.64 angstrom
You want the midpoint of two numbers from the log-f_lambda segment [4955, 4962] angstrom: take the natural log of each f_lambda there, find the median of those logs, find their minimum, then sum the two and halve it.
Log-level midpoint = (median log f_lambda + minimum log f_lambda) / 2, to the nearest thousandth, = 3.835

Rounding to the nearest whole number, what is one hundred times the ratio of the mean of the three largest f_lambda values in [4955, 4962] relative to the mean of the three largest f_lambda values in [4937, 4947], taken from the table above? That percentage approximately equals 92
